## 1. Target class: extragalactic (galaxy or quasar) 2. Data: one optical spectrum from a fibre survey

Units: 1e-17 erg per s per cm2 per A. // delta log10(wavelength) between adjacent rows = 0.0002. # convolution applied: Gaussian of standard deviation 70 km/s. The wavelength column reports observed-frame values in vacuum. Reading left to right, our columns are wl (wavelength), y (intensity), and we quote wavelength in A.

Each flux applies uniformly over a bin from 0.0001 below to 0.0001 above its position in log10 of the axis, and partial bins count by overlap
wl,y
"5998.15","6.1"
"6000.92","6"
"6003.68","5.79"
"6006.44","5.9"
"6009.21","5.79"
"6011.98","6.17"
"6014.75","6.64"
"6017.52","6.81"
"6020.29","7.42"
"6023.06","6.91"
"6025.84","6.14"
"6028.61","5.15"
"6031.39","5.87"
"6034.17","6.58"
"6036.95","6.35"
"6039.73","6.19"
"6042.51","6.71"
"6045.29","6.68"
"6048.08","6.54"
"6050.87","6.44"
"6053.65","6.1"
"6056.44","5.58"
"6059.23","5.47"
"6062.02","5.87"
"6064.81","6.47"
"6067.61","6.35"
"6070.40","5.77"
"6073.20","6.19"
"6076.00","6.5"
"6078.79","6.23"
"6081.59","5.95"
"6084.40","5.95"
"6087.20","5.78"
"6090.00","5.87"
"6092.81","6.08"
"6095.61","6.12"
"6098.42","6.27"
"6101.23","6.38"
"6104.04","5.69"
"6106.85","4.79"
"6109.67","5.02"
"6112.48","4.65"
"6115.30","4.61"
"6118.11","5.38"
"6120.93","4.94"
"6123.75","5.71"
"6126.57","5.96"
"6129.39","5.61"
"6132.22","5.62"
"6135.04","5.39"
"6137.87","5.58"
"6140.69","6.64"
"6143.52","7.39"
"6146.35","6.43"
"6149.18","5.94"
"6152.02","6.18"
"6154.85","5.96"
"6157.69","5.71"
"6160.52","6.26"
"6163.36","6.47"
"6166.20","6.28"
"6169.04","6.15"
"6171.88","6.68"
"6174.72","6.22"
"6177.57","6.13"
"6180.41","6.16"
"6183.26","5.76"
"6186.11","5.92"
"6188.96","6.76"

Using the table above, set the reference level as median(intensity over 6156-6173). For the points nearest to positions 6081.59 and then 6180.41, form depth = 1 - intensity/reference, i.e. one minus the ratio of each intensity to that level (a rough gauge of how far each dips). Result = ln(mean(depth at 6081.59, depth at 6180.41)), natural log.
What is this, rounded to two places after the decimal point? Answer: -3.37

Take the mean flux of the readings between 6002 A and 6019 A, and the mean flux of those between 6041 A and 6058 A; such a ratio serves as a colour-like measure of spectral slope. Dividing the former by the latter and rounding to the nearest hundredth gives 0.98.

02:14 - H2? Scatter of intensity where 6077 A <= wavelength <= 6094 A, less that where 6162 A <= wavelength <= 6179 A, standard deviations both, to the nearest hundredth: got -0.05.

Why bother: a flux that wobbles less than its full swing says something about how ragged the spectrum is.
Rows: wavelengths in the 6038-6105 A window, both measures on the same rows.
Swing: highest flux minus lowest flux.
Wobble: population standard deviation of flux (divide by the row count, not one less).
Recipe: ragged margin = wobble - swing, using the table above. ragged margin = -0.9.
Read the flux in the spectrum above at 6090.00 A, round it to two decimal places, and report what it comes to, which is 5.87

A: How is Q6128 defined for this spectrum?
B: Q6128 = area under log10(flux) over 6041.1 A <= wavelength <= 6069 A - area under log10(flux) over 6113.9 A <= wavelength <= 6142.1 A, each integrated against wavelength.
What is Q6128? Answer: 1.2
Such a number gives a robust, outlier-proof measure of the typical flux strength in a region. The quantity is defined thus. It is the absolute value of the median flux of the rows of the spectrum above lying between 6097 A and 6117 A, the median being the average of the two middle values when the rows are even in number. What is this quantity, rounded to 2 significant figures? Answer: 5.0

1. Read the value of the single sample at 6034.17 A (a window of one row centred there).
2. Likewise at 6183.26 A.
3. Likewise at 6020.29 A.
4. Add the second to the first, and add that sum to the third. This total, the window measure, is 19.8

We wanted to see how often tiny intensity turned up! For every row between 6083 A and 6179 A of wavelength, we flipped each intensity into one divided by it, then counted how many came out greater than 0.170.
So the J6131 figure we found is 15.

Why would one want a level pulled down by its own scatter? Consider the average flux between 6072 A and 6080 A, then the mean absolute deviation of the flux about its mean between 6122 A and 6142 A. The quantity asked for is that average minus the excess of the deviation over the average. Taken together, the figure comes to 12.3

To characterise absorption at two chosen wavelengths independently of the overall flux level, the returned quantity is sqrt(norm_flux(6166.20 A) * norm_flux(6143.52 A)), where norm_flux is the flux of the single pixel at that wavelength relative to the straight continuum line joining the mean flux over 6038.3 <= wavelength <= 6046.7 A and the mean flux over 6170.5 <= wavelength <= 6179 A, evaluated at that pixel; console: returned 1.07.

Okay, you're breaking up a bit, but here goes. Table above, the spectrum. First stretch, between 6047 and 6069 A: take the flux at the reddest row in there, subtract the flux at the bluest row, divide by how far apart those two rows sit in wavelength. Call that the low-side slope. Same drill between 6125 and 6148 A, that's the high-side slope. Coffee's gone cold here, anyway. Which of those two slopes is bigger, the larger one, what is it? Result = 0.02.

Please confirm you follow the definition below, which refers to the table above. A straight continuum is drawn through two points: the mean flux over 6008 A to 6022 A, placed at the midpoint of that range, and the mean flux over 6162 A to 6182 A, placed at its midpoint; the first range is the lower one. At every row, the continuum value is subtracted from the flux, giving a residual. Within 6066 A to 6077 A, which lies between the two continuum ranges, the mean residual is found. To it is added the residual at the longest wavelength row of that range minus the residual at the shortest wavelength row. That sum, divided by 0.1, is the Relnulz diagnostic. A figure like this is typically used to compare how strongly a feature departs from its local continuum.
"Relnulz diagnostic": -1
